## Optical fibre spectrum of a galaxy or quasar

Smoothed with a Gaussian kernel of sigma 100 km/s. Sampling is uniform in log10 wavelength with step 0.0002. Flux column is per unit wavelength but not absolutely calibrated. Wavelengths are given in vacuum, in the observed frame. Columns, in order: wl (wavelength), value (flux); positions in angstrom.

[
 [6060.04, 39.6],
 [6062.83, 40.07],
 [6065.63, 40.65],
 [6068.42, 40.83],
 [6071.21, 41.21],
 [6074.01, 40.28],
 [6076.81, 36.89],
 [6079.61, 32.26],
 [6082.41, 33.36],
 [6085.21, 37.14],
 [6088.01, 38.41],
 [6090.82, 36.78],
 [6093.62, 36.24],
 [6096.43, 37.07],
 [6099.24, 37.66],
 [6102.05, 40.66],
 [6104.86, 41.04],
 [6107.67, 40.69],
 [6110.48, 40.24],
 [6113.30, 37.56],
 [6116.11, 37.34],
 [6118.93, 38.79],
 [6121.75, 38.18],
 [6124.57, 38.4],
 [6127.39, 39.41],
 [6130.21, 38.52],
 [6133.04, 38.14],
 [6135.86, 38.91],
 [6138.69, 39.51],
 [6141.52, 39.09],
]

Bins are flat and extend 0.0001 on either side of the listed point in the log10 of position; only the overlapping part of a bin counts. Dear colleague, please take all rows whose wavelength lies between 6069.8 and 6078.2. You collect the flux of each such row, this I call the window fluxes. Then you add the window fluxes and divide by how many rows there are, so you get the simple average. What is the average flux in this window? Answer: 39.5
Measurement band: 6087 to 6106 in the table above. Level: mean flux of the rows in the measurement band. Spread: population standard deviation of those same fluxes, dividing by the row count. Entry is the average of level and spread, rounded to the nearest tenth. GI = 20.0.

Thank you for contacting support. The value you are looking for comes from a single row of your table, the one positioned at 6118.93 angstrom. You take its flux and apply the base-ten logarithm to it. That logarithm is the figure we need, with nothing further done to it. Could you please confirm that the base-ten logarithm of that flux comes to 1.589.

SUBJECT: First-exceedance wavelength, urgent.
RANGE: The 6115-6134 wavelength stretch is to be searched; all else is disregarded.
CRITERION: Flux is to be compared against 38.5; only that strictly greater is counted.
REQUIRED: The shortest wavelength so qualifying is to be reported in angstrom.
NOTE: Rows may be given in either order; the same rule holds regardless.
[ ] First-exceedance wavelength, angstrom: 6118.93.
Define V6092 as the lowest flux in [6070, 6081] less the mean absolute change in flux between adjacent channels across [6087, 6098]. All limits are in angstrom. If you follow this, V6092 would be 31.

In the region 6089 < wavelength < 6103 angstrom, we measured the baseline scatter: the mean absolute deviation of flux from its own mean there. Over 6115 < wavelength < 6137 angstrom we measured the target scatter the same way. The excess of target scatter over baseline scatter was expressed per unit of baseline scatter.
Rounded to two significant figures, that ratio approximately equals -0.63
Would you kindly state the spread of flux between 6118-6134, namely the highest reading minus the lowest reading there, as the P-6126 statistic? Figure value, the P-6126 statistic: 1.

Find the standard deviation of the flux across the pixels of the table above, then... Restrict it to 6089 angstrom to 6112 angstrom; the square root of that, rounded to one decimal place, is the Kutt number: 1.4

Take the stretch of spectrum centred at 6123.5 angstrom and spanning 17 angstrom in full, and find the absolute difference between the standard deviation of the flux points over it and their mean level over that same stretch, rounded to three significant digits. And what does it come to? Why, 37.8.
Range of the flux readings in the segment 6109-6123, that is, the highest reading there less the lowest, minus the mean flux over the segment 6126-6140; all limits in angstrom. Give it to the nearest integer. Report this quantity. -36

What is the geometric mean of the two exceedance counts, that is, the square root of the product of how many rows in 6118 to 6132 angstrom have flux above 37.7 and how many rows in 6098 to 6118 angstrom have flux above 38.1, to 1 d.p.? 4.5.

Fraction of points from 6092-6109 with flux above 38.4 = 0.50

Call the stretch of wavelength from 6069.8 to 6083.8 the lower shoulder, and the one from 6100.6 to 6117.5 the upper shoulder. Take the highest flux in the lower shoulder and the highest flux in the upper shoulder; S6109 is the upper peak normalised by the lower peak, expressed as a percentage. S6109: 100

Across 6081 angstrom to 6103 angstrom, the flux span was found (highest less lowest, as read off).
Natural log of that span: 1.99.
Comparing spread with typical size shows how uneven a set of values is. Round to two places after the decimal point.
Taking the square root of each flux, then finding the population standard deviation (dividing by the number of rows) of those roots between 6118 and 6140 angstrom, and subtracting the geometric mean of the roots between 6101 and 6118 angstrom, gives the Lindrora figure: -6.25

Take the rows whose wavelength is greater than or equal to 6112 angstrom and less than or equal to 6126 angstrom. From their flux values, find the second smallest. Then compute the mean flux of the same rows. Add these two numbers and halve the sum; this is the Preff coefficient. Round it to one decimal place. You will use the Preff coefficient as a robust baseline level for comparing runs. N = 37.8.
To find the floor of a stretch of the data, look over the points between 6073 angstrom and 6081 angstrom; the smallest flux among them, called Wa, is 32.26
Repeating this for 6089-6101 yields 36.24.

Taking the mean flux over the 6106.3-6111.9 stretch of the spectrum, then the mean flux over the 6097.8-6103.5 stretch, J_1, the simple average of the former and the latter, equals 39.8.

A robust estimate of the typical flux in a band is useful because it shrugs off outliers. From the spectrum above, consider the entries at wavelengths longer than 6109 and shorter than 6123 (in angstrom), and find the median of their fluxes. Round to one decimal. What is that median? 38.2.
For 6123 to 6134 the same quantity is 38.5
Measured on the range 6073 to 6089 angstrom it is 37.0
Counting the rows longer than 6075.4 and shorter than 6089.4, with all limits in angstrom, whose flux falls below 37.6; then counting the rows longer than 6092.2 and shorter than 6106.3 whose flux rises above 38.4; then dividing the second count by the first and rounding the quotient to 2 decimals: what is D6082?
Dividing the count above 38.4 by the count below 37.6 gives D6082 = 0.50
